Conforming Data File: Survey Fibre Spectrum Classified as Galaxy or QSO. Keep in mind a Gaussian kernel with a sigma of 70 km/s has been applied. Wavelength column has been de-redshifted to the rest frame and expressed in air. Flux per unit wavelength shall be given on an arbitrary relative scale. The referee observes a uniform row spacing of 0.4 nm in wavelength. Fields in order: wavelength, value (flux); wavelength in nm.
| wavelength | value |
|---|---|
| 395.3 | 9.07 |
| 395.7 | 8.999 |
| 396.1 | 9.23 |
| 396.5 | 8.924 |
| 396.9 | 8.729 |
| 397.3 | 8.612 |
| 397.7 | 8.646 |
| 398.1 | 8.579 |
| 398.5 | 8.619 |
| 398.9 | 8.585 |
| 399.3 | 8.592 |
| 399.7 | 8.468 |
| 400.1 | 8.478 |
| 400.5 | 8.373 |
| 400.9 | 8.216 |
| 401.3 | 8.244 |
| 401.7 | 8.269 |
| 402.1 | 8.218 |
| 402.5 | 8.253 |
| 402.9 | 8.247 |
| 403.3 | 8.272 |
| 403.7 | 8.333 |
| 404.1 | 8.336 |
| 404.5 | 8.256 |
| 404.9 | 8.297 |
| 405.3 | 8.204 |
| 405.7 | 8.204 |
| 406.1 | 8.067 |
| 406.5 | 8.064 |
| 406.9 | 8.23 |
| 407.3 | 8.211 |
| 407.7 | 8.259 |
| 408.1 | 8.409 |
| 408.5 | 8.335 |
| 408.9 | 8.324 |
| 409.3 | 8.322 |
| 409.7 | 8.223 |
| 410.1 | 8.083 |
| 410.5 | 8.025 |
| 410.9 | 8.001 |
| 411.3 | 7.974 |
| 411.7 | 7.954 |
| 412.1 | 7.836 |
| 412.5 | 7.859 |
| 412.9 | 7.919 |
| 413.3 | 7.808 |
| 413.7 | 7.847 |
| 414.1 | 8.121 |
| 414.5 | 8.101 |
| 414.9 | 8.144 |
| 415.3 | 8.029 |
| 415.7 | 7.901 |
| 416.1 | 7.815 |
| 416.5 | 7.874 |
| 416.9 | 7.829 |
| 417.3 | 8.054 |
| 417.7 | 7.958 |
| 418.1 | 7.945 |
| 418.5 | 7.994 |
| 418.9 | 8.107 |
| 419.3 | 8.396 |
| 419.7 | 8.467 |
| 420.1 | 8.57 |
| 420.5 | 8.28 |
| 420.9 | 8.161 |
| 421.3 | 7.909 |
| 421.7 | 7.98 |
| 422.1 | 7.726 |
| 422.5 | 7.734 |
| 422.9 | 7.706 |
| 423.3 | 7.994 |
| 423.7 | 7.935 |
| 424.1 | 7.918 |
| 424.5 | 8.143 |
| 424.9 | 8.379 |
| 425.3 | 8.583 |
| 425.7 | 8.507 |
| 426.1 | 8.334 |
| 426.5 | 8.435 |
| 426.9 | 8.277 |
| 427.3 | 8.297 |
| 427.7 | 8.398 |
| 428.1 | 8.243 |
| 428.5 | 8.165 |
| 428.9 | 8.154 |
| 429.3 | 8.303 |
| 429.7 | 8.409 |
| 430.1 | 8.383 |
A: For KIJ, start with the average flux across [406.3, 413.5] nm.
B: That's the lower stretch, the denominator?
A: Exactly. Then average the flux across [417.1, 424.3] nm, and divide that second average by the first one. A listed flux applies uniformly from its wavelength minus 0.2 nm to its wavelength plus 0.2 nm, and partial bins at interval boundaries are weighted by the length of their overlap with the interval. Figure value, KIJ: 0.99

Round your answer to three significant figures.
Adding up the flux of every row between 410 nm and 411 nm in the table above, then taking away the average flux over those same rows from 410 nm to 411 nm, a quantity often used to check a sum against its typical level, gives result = 16.1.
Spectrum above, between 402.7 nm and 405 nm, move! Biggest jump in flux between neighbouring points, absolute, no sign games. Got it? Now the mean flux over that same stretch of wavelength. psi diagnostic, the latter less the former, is 8.2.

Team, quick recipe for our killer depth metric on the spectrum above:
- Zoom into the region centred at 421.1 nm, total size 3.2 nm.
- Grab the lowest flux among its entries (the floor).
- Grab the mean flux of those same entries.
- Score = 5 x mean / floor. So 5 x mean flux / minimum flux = 5.24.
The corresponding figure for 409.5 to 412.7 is 5.10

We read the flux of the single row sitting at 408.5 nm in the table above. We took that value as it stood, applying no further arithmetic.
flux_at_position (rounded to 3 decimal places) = 8.335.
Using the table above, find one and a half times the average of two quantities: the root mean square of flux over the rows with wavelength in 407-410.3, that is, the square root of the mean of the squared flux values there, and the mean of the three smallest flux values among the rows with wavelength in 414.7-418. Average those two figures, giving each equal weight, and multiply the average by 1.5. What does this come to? 12.08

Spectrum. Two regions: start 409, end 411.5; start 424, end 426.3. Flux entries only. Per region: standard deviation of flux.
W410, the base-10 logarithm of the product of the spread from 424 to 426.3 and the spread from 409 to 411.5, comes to -1.5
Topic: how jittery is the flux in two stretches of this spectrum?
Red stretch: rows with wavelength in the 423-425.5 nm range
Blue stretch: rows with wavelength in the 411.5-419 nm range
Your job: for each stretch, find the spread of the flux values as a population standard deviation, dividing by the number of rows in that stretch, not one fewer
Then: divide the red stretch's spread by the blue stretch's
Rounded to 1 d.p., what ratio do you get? 2.3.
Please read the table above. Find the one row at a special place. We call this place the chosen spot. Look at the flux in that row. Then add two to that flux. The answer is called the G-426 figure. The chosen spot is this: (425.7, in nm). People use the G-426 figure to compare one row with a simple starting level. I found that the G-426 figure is 10.5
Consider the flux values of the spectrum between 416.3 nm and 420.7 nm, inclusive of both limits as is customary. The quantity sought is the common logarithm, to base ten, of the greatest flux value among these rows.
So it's 0.933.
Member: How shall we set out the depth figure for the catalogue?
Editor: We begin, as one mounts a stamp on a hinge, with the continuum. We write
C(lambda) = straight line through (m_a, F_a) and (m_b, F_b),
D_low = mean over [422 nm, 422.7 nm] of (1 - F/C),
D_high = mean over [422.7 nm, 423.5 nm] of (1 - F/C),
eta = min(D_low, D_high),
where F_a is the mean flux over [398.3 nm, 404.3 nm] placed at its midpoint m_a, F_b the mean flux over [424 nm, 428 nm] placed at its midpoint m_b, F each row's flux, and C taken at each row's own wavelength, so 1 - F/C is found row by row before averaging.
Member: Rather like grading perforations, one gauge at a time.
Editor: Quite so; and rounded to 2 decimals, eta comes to 0.06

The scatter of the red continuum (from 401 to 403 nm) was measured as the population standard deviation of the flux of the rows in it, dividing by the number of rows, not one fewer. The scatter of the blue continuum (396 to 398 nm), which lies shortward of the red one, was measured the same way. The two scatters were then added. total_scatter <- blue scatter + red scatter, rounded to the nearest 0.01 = 0.24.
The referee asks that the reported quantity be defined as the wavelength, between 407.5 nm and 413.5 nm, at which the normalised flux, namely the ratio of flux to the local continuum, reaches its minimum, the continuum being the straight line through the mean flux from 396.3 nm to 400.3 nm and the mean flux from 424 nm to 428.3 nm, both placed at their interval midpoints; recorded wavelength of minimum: 413.3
